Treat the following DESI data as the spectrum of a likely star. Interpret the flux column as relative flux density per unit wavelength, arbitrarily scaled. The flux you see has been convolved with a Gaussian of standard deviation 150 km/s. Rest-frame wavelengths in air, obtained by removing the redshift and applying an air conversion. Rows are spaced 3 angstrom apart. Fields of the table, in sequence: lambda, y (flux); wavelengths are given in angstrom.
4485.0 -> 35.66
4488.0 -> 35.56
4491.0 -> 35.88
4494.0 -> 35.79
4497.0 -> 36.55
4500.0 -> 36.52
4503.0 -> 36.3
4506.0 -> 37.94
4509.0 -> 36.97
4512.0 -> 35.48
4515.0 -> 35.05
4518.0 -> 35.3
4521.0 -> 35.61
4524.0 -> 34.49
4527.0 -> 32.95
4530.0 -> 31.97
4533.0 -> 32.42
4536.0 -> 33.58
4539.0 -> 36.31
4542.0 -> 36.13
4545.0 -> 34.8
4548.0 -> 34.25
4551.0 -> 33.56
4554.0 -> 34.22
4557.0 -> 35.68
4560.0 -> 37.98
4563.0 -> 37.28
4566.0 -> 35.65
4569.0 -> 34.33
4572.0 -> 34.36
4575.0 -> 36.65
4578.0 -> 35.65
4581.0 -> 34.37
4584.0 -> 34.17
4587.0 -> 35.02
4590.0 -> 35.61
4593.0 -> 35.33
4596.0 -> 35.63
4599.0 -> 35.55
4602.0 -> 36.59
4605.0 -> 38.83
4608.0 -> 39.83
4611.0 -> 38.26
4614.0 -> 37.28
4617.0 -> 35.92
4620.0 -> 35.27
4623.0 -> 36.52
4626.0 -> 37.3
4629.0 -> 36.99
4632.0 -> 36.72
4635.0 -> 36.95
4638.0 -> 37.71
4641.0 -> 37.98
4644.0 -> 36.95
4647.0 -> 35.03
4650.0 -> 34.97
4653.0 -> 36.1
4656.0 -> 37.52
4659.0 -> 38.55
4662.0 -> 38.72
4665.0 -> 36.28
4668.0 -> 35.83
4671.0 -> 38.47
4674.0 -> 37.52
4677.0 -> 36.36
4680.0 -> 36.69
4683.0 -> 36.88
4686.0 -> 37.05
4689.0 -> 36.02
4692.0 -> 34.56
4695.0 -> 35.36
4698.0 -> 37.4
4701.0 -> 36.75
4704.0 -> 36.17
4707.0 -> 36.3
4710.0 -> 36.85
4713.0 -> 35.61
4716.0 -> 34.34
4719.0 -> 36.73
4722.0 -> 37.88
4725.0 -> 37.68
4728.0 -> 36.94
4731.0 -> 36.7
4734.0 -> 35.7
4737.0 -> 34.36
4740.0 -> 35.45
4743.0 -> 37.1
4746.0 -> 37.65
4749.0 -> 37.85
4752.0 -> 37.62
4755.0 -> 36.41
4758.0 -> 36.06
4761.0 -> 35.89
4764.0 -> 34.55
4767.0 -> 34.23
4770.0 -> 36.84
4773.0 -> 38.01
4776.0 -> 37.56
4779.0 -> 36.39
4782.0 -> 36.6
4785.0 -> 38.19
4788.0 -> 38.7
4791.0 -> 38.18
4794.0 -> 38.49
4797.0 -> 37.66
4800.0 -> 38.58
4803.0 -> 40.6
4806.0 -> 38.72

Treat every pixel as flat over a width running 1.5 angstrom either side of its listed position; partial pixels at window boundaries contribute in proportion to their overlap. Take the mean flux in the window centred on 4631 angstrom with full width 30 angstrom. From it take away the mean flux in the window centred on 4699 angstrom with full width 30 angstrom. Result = 0.6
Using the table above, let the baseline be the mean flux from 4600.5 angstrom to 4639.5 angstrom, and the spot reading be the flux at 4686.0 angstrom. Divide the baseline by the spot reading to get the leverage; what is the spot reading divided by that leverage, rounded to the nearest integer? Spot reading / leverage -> 37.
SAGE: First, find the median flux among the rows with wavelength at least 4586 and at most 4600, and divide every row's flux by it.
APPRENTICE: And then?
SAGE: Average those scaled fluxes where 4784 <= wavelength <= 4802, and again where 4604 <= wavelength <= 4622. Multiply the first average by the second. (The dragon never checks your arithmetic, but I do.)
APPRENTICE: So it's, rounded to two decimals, 1.14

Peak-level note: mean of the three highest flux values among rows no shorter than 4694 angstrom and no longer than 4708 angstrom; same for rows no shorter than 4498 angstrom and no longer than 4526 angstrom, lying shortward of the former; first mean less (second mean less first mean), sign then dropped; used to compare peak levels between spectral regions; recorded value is 36.5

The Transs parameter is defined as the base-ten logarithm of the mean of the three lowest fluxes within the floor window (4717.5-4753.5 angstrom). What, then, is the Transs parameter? 1.55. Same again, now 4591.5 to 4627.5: 1.55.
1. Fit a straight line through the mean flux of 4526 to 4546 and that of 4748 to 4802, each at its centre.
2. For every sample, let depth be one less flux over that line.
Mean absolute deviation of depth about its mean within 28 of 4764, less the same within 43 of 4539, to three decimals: -0.010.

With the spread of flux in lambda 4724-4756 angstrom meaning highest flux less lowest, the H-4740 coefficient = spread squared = 12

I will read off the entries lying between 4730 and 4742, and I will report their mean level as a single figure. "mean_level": 35.6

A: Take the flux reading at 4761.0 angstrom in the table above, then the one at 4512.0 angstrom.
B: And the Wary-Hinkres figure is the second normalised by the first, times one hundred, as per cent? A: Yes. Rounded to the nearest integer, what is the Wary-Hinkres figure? 99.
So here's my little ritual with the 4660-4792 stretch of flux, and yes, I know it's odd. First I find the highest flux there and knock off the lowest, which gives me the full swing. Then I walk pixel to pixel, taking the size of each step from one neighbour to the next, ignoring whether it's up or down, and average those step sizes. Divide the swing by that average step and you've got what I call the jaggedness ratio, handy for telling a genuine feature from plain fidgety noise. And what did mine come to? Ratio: 4.77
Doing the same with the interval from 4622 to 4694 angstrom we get 4.74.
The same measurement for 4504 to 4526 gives 4.53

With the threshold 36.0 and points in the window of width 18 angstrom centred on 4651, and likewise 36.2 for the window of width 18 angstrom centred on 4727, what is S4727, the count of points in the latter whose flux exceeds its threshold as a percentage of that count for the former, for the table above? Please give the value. 125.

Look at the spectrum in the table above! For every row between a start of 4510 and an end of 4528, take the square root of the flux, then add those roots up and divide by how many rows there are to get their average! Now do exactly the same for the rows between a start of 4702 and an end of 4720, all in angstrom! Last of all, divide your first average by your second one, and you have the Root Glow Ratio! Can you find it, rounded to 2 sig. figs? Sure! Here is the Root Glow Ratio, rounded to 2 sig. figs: 0.98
